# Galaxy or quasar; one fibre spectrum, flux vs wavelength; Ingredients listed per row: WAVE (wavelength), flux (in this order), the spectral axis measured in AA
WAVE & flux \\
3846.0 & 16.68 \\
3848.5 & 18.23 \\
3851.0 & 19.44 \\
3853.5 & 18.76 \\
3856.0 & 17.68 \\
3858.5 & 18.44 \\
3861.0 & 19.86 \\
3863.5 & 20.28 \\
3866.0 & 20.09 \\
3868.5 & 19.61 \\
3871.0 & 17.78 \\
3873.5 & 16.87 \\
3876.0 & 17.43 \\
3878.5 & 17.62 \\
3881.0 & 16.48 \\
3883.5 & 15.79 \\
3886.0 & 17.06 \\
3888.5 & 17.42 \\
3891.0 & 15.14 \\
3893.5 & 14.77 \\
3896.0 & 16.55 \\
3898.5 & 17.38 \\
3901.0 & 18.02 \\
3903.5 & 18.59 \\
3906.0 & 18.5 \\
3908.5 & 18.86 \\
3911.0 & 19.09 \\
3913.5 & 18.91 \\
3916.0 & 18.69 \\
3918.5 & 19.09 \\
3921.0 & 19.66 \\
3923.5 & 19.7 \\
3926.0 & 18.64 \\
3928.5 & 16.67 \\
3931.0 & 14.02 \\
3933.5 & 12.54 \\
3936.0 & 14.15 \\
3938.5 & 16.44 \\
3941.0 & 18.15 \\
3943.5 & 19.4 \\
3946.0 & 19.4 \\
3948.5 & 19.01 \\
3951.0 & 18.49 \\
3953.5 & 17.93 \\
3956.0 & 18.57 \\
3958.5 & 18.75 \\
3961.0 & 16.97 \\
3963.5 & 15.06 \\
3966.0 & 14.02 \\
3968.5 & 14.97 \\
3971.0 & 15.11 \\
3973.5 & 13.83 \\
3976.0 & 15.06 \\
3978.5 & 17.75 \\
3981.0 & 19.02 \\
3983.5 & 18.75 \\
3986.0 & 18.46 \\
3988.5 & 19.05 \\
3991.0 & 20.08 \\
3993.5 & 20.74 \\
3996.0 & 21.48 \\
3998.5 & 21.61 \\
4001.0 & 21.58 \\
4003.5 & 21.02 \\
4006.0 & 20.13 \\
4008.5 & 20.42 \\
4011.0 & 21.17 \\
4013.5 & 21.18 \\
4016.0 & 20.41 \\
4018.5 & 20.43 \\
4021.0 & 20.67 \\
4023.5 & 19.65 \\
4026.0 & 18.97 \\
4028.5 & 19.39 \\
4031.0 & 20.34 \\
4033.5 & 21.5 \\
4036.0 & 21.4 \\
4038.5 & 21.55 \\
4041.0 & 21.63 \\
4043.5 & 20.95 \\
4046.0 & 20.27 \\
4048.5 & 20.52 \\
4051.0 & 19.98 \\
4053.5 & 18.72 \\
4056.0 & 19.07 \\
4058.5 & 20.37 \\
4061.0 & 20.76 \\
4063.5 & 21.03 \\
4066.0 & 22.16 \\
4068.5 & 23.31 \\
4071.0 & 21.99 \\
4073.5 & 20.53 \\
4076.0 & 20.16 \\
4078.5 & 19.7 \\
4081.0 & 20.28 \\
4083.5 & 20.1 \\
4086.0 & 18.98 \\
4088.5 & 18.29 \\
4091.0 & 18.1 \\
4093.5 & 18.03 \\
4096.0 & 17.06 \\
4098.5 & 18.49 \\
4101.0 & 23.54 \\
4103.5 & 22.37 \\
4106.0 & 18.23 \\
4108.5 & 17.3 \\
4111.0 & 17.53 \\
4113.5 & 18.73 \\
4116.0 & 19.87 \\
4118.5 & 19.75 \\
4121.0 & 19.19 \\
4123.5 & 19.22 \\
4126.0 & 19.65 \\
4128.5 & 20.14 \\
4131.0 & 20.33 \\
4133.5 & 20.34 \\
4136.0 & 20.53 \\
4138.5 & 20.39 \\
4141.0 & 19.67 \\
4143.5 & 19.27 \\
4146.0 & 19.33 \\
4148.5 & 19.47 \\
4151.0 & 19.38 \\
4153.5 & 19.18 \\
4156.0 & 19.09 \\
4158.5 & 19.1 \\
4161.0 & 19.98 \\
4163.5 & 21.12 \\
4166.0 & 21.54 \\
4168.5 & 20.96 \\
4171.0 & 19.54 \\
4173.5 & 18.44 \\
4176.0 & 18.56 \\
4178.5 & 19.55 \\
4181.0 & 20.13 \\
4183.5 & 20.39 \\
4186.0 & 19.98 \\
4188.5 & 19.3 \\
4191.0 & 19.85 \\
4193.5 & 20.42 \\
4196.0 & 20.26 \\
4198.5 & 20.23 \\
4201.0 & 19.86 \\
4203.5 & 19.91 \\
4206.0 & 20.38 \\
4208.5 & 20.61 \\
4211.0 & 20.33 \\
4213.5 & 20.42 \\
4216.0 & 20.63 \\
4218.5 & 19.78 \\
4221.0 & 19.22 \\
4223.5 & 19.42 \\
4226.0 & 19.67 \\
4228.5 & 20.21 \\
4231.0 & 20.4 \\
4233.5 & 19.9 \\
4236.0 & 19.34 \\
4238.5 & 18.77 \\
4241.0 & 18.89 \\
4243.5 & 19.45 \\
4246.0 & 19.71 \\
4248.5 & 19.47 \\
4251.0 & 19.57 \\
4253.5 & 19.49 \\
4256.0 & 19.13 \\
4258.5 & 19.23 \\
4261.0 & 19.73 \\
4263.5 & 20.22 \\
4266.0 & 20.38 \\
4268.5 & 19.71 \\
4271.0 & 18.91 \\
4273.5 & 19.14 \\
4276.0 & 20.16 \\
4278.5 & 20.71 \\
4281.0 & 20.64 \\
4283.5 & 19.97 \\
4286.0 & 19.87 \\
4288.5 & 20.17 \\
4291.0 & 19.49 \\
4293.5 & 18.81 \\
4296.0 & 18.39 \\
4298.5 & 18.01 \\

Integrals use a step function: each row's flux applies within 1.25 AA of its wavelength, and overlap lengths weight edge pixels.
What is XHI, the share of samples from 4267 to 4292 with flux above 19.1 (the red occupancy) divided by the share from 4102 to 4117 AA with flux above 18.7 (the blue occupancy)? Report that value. 1.80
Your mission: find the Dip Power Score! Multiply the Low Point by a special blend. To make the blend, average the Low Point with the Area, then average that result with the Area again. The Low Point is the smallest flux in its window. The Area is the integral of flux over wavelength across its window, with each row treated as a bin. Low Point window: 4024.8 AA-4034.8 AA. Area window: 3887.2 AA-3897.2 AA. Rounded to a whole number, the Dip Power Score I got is 2362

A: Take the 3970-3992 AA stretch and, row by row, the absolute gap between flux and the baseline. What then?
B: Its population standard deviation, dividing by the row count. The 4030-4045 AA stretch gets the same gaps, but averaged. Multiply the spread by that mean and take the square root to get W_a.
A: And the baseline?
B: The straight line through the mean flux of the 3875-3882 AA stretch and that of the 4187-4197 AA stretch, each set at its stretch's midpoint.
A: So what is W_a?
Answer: 1.9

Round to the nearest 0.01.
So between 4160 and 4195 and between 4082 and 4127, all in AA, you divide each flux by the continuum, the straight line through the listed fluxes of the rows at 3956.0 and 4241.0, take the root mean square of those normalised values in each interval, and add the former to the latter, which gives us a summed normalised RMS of 2.09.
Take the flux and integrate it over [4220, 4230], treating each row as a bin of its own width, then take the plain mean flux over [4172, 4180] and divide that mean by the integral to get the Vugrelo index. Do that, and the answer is 0.096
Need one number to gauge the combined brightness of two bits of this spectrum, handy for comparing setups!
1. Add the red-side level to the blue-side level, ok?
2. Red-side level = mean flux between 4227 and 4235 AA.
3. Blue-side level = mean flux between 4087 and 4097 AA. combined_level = 38.0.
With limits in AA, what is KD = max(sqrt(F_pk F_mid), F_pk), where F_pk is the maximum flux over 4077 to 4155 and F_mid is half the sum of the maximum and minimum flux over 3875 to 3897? 23.5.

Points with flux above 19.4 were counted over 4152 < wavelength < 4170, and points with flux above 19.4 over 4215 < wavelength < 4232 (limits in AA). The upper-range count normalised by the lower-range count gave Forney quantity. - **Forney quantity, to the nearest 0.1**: 1.5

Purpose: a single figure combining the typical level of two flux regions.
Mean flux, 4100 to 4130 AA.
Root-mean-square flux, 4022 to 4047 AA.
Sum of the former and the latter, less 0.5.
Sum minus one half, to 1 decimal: 39.7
